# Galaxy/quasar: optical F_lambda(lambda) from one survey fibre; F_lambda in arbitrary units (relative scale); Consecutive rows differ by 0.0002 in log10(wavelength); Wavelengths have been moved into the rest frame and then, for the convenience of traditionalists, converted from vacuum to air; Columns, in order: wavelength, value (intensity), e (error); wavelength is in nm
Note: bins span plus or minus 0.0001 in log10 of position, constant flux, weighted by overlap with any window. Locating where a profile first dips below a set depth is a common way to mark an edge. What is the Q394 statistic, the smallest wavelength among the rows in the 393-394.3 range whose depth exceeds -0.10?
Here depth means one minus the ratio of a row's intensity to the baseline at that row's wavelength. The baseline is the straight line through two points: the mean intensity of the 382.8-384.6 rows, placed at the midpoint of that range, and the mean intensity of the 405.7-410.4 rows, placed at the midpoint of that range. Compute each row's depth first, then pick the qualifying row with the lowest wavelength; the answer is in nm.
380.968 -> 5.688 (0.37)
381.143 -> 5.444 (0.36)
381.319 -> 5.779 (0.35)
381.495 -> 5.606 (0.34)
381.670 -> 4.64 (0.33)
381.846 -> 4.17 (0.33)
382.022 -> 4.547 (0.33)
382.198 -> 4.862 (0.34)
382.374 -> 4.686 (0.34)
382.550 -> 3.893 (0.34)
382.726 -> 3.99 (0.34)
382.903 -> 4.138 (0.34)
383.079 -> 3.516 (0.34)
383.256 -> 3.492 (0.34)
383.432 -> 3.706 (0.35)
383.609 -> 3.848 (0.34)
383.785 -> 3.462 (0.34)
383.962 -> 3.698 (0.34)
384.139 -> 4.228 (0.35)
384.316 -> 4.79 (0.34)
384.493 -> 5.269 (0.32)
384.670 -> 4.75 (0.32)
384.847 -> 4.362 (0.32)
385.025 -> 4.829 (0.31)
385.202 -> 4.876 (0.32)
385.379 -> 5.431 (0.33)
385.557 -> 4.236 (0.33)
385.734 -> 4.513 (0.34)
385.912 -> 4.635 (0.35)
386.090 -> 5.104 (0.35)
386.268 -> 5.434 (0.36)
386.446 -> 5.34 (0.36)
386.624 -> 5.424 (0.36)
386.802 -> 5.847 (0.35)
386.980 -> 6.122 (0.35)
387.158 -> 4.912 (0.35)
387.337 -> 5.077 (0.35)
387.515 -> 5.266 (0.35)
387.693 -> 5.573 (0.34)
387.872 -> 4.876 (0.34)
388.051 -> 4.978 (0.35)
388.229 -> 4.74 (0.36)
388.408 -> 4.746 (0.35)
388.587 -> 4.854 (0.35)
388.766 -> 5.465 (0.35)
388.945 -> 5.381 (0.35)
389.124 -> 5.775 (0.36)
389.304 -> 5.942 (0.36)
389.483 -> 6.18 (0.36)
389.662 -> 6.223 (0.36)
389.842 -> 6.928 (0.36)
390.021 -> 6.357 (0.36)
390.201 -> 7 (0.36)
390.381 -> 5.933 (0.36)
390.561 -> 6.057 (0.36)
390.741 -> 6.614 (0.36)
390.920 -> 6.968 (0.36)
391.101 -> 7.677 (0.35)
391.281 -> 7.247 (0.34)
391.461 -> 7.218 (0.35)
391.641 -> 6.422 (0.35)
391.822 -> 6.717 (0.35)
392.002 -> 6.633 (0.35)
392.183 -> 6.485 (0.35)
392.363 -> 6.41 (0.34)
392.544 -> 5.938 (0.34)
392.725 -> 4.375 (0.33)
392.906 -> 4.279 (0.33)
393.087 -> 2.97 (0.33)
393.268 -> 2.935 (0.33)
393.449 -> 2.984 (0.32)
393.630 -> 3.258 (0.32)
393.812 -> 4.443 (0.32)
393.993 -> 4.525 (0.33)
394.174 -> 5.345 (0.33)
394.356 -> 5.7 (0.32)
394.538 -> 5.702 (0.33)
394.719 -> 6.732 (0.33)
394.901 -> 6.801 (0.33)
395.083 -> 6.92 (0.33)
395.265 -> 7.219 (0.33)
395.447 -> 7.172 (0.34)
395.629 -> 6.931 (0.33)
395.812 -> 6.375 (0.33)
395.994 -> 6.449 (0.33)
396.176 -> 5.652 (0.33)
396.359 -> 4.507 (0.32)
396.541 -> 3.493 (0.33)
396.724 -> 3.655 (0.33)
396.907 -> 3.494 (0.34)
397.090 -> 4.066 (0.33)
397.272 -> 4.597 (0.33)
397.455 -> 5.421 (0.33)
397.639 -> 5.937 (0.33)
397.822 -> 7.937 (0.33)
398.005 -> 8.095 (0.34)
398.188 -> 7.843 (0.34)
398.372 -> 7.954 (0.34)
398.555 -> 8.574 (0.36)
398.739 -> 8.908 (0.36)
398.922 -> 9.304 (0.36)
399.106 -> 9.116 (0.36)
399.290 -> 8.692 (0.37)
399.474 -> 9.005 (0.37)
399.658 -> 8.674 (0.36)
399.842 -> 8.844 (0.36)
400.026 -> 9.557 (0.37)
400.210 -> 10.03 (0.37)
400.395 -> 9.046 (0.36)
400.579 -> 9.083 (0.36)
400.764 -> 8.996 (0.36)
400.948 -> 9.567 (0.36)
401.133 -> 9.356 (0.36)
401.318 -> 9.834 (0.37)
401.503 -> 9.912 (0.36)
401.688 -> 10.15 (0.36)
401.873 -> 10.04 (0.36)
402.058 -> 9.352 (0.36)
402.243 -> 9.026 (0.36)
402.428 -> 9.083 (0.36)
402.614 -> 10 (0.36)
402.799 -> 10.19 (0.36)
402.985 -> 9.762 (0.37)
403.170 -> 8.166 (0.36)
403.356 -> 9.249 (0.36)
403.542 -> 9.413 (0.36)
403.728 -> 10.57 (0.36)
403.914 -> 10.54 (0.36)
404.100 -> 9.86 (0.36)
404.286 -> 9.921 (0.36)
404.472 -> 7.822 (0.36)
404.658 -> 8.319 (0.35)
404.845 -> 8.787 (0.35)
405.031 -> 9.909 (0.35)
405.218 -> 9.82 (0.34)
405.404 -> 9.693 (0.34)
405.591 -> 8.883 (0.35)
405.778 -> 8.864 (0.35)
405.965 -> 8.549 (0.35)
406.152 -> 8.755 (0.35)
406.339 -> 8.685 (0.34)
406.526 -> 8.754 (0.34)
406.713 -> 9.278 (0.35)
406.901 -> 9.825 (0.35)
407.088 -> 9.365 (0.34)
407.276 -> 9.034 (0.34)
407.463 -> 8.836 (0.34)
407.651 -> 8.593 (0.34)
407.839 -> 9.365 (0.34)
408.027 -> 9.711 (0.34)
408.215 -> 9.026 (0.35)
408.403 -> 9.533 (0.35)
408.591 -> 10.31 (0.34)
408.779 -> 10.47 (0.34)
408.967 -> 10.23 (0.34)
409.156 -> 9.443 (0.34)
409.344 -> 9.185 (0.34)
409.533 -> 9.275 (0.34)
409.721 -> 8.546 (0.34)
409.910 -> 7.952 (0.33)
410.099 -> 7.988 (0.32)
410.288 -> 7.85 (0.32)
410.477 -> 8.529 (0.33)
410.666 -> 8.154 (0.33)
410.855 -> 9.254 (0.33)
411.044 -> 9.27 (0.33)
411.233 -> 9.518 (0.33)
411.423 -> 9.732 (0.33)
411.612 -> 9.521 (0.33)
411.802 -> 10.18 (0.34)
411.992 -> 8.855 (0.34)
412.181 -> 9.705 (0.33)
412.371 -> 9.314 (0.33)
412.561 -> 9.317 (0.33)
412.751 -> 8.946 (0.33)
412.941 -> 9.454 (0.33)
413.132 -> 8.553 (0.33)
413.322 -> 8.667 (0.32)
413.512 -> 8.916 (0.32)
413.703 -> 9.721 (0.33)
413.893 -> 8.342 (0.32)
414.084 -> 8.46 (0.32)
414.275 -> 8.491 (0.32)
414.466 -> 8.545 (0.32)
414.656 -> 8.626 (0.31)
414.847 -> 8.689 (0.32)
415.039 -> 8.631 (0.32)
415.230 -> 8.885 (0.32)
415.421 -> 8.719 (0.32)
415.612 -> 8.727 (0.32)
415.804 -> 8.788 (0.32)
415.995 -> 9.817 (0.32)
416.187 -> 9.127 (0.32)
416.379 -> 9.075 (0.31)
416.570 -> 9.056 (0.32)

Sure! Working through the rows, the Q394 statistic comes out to 393.087 nm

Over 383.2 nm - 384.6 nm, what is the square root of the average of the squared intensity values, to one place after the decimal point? 4.1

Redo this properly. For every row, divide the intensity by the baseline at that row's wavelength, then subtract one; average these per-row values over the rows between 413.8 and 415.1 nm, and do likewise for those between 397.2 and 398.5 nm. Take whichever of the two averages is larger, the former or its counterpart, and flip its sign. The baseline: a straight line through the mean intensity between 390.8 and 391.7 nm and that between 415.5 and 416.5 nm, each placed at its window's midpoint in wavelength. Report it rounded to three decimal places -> 0.049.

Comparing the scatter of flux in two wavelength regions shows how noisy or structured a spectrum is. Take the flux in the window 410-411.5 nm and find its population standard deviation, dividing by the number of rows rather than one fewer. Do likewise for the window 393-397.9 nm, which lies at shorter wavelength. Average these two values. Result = 1.10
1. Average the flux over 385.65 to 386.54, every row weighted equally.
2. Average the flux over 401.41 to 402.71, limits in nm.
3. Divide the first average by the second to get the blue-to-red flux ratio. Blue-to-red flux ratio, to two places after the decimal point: 0.52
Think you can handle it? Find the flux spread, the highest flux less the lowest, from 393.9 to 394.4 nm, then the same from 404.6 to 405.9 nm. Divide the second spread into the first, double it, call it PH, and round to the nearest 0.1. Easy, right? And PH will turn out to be 1.5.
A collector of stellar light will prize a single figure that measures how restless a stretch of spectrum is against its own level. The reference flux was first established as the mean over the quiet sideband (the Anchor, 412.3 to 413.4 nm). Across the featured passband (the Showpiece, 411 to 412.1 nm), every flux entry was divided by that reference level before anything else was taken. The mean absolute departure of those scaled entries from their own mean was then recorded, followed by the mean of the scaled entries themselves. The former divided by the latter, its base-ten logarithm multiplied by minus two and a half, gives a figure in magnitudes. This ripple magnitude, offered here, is 3.8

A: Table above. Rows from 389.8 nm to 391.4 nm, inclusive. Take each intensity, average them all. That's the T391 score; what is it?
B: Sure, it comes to 6.8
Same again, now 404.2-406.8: 9.0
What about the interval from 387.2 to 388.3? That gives 5.1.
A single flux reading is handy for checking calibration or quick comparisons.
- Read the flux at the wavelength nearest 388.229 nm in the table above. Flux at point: 4.74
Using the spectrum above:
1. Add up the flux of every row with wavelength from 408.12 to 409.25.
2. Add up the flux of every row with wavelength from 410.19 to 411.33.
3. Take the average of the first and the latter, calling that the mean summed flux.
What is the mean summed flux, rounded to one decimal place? 55.8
